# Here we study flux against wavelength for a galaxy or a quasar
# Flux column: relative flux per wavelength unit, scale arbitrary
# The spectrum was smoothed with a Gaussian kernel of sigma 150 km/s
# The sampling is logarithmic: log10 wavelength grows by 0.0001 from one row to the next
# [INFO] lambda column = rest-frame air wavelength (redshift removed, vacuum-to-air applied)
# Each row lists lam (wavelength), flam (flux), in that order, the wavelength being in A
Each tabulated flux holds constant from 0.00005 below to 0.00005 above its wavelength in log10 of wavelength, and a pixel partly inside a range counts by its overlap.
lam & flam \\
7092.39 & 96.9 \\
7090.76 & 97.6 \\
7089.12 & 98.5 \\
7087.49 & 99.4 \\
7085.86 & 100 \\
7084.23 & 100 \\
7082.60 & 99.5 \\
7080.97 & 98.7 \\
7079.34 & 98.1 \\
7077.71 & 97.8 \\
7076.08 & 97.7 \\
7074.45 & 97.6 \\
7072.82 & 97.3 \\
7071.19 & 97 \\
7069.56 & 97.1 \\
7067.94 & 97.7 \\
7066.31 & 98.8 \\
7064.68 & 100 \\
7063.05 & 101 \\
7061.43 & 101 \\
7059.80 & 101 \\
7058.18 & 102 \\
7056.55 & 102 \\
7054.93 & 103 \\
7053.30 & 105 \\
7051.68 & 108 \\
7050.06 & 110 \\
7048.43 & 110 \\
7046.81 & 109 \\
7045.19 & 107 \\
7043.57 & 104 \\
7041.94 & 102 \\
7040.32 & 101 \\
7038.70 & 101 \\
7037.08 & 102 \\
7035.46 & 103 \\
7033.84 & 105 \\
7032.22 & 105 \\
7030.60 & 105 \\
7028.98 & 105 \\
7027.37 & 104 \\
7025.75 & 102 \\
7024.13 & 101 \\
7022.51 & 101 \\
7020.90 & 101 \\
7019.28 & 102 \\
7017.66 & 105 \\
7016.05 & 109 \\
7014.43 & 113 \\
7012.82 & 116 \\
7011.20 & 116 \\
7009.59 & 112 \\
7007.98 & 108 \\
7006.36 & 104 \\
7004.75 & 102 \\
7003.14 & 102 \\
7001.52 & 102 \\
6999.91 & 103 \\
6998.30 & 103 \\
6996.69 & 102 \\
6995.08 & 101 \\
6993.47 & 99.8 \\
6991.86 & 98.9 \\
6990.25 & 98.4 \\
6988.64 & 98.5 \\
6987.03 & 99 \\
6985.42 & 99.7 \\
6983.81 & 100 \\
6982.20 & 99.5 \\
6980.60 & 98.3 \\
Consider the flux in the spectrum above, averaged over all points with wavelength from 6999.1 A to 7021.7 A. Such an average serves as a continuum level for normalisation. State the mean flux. 107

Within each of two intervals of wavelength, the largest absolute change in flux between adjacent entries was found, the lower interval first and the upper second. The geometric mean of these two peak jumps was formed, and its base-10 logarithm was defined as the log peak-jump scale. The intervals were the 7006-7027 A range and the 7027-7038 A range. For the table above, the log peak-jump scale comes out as 0.45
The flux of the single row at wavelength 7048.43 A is 110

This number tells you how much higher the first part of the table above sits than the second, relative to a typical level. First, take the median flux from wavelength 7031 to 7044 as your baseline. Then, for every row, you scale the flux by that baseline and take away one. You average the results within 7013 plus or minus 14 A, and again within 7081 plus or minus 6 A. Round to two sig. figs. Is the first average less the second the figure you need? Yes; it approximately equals 0.068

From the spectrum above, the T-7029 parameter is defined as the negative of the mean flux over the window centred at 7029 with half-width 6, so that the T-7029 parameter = -104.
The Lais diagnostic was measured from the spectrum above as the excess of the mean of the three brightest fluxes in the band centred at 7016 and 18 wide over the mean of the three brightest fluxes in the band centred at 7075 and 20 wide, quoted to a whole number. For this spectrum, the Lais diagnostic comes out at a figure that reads 16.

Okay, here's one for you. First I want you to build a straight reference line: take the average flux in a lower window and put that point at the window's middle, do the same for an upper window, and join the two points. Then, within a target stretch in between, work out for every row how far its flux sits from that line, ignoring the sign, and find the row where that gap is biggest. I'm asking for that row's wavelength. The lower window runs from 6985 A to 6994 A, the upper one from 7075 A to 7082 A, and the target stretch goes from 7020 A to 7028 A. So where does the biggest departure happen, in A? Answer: 7027.37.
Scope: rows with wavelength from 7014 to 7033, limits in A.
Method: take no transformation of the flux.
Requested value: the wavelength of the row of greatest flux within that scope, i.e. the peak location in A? 7014.43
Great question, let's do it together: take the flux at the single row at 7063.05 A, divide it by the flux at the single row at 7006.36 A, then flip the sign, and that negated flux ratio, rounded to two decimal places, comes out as -0.97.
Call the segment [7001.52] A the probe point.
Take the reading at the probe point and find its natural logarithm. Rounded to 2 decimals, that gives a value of 4.62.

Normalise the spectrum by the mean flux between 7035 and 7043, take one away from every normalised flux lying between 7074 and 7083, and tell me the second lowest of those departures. -0.040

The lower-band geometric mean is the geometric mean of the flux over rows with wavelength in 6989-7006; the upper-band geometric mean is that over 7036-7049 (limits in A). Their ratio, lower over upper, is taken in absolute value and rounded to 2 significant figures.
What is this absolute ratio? 0.97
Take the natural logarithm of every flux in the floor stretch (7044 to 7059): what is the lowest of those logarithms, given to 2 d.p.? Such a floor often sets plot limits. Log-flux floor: 4.62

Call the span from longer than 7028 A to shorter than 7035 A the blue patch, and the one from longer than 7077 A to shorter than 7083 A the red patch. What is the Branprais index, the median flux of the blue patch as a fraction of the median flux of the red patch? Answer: 1.07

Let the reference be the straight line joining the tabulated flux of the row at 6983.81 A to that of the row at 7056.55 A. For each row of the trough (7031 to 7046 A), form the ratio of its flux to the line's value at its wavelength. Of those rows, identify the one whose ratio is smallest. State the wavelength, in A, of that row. 7040.32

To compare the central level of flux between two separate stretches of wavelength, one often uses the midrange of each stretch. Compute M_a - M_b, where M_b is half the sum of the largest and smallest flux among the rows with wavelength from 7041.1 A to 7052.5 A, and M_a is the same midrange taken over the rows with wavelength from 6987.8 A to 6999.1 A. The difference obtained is -5.3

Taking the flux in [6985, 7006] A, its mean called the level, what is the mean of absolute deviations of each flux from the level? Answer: 1.5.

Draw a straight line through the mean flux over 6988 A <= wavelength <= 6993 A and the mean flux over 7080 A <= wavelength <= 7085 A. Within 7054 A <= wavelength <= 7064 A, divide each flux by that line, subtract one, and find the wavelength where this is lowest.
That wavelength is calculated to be 7063.05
